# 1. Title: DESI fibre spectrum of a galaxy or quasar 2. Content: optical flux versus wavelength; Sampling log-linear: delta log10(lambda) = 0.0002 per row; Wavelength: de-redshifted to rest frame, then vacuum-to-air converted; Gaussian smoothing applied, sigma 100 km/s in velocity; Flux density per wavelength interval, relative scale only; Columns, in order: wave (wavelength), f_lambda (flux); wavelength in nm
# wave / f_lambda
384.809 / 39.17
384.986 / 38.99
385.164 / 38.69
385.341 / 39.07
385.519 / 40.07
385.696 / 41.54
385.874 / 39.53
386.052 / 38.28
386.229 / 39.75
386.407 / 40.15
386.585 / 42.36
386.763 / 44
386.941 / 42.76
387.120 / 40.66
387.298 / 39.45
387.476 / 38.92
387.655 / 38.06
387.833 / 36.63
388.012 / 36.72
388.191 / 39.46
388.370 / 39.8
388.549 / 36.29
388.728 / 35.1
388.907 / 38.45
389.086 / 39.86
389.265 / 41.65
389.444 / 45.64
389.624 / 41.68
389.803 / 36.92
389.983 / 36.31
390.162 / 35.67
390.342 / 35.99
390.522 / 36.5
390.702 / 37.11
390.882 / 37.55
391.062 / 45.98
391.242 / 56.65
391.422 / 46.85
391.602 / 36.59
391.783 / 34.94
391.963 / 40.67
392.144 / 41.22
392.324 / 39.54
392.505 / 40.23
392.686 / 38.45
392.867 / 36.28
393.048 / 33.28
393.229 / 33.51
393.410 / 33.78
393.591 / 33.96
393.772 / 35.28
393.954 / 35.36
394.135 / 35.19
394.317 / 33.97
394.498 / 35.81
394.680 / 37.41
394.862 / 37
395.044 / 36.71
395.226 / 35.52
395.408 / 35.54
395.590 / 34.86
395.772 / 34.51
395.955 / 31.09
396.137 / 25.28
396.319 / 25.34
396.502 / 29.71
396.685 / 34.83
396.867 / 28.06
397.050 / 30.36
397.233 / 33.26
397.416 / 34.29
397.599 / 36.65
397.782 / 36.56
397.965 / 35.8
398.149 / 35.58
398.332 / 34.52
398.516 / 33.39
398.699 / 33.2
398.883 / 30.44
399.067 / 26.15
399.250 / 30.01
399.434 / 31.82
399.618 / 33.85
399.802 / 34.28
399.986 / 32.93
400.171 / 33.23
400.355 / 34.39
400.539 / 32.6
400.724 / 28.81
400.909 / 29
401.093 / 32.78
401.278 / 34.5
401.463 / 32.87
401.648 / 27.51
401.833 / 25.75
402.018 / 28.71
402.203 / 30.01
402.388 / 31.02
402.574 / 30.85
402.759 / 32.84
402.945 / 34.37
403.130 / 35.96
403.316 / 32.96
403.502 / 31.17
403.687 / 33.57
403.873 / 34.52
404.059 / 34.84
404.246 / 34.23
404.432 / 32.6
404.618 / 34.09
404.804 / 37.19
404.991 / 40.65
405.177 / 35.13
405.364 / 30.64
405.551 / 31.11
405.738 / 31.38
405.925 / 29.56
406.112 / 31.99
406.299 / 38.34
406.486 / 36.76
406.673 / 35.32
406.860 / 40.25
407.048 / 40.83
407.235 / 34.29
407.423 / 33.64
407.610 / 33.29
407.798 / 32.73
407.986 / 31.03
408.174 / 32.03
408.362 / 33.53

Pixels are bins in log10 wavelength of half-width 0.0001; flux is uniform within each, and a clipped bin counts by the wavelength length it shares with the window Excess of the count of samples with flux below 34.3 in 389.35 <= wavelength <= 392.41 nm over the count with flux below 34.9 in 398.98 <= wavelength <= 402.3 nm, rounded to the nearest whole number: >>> -18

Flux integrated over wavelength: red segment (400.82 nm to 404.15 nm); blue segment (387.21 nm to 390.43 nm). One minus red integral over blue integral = 0.14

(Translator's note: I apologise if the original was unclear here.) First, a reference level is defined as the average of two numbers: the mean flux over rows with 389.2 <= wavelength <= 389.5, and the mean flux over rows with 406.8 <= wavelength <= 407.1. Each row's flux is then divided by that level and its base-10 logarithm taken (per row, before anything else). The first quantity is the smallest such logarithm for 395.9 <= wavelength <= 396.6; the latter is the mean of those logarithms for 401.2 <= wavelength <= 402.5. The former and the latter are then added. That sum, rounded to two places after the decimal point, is -0.37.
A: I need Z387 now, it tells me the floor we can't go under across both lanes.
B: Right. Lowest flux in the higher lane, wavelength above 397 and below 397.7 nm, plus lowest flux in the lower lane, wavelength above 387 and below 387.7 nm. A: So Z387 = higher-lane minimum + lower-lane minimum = 68.4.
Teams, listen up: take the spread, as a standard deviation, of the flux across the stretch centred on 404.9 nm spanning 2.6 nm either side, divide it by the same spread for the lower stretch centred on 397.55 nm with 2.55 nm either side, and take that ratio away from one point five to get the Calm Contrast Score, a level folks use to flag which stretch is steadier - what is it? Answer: 0.6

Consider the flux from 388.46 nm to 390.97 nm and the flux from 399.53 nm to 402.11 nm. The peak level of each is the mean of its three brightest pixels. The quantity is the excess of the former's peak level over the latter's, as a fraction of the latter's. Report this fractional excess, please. 0.25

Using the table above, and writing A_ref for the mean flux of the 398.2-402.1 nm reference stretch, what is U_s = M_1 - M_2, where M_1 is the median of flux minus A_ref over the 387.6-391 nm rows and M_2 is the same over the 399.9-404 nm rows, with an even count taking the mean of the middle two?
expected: 4.3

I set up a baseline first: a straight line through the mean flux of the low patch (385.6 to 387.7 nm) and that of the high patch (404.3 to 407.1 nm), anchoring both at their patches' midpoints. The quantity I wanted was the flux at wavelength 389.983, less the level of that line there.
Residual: -3.2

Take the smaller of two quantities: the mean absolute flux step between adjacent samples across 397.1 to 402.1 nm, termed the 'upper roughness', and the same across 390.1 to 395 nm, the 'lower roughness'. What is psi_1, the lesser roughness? 1.84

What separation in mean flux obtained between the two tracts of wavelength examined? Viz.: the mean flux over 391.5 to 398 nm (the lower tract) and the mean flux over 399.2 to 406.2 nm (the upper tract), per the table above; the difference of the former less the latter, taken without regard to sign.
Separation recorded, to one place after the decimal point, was 2.3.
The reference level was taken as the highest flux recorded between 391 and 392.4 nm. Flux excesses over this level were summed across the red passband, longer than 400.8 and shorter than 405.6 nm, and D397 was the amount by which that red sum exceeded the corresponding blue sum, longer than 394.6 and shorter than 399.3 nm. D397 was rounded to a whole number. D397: -7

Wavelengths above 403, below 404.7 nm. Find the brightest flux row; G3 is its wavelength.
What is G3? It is 403.130 nm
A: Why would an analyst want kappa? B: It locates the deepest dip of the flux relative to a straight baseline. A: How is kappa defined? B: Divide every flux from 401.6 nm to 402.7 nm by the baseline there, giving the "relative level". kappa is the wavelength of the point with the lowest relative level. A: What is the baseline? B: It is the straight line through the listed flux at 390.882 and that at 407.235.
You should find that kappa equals 401.833 nm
